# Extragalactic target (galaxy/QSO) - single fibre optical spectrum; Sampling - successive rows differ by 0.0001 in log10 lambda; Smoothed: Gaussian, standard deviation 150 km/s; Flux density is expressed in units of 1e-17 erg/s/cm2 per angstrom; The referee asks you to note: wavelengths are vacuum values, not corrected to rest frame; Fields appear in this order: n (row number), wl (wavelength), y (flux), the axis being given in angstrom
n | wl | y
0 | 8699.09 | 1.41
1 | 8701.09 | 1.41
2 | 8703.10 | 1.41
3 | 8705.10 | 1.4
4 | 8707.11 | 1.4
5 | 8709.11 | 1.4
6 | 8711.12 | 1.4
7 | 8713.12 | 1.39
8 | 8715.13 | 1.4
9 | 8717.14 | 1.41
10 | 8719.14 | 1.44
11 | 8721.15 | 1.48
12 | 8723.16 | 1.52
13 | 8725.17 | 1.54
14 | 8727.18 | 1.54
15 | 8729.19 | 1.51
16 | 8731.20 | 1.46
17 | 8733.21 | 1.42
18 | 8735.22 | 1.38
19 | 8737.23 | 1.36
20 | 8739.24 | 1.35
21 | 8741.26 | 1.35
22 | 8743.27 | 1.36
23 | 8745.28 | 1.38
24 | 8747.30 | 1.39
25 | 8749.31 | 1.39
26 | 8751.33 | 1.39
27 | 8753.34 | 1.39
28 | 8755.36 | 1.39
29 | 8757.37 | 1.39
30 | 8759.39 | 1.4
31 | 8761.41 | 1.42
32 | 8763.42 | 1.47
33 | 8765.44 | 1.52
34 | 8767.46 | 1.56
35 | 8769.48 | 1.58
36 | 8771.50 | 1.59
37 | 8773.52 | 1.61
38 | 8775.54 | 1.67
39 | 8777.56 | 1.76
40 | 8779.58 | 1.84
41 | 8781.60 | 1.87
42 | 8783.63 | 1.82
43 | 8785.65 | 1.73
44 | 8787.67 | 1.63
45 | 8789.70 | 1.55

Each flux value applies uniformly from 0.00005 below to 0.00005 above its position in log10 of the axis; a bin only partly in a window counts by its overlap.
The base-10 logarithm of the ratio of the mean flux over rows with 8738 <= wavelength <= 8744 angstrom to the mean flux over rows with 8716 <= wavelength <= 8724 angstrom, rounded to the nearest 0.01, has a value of -0.03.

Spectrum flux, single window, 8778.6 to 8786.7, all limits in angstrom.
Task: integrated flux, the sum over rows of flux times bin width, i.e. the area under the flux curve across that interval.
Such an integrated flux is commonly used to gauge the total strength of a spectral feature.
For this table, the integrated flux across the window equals 14.7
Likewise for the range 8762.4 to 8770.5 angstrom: 12.4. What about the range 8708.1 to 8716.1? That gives 11.2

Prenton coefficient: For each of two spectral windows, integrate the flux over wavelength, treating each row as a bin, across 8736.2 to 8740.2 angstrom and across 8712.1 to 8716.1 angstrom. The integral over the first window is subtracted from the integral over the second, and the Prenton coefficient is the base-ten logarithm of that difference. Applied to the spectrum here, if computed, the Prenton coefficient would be -0.8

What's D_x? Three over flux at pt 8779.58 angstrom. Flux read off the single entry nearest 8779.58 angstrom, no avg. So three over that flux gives 1.63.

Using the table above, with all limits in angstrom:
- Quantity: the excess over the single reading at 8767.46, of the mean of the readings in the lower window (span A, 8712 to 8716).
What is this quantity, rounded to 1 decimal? -0.2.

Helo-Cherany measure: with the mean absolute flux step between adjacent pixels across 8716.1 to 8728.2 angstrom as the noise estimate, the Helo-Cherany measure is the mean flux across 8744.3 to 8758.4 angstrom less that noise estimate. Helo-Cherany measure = 1.36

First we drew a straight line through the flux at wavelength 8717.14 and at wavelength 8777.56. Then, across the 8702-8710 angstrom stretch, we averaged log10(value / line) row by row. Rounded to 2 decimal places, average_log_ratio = 0.02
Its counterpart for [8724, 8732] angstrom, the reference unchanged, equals 0.01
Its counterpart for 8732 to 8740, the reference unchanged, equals -0.04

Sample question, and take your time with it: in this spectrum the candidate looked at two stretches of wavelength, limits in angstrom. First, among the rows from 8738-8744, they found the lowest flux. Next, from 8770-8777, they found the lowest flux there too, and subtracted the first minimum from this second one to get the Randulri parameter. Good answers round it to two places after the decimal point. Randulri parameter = 0.24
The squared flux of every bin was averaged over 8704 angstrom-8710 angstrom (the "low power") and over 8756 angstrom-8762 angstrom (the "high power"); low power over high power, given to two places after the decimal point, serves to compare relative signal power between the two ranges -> 1.00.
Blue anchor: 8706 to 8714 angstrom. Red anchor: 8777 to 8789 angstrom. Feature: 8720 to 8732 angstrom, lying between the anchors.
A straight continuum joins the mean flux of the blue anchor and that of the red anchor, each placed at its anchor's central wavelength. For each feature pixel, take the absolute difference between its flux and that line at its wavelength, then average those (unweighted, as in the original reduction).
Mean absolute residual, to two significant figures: 0.043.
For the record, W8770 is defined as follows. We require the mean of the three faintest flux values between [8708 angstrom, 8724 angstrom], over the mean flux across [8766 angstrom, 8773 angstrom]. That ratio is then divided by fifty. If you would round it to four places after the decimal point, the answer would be 0.0177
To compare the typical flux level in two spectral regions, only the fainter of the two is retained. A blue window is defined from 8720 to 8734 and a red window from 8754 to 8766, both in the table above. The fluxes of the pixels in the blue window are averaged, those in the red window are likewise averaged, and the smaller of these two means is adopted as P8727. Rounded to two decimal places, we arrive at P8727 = 1.43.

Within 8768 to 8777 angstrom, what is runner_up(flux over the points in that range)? 1.61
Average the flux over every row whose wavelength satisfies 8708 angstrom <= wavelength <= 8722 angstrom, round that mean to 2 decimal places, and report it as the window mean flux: 1.42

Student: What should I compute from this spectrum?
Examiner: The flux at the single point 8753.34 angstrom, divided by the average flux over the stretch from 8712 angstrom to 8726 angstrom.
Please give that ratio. 0.96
